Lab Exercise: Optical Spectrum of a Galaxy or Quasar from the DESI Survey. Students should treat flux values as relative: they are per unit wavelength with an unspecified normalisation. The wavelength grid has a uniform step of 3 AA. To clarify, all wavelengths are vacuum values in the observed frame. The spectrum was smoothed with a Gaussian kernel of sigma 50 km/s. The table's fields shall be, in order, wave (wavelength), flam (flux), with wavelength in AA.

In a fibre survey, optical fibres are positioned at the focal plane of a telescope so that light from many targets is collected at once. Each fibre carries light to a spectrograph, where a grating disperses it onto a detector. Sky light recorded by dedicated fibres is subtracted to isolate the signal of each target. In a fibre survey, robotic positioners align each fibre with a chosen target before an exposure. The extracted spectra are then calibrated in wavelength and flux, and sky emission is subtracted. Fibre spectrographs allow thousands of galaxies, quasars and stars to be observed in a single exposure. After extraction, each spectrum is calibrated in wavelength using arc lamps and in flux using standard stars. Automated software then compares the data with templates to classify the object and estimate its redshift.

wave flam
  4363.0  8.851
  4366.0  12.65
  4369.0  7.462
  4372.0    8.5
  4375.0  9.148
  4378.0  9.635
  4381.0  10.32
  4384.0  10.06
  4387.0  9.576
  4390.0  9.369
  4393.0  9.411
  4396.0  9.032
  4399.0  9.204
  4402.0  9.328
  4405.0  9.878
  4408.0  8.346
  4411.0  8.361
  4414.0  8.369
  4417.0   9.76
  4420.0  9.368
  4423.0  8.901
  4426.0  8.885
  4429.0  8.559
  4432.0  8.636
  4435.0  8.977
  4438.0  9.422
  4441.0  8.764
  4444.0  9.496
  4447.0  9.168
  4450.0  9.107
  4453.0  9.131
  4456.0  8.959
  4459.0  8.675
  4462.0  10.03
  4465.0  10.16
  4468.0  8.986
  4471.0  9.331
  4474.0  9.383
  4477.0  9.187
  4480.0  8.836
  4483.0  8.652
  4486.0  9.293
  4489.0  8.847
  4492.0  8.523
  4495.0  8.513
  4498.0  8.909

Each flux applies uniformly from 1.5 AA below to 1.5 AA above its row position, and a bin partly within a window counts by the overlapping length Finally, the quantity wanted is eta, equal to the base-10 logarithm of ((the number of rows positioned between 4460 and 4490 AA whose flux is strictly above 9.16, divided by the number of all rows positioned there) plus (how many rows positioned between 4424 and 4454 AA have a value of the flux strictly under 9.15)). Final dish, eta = 0.88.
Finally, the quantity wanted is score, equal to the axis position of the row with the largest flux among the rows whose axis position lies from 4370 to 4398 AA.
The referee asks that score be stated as 4381.0 AA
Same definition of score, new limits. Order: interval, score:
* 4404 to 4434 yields 4405.0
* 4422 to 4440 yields 4438.0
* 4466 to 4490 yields 4474.0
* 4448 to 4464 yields 4462.0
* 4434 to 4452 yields 4444.0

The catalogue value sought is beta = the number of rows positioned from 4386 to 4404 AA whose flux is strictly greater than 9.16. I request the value 5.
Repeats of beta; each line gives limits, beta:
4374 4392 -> 5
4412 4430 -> 2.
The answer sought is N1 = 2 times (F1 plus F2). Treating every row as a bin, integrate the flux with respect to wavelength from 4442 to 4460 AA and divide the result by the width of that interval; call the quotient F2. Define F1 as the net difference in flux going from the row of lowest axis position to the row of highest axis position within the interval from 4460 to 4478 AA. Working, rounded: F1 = -0.8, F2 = 9.1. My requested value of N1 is 16.5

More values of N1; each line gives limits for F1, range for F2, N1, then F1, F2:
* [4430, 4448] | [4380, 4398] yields 20.3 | 0.5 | 9.6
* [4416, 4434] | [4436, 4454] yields 16.1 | -1.1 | 9.2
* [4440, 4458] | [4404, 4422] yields 18.4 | 0.2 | 9.0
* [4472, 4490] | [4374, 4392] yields 18.3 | -0.5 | 9.7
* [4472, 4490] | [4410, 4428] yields 16.8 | -0.5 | 8.9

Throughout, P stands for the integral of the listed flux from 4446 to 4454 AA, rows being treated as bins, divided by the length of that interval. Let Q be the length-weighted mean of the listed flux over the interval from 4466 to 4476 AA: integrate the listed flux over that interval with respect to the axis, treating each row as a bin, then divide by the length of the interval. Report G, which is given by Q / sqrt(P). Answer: 3.07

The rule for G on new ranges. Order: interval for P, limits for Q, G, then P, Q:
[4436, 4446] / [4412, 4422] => 3.00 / 9.2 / 9.11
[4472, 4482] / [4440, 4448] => 3.03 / 9.1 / 9.16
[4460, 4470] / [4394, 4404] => 2.97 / 9.7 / 9.23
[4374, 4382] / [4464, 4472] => 3.04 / 9.7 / 9.46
